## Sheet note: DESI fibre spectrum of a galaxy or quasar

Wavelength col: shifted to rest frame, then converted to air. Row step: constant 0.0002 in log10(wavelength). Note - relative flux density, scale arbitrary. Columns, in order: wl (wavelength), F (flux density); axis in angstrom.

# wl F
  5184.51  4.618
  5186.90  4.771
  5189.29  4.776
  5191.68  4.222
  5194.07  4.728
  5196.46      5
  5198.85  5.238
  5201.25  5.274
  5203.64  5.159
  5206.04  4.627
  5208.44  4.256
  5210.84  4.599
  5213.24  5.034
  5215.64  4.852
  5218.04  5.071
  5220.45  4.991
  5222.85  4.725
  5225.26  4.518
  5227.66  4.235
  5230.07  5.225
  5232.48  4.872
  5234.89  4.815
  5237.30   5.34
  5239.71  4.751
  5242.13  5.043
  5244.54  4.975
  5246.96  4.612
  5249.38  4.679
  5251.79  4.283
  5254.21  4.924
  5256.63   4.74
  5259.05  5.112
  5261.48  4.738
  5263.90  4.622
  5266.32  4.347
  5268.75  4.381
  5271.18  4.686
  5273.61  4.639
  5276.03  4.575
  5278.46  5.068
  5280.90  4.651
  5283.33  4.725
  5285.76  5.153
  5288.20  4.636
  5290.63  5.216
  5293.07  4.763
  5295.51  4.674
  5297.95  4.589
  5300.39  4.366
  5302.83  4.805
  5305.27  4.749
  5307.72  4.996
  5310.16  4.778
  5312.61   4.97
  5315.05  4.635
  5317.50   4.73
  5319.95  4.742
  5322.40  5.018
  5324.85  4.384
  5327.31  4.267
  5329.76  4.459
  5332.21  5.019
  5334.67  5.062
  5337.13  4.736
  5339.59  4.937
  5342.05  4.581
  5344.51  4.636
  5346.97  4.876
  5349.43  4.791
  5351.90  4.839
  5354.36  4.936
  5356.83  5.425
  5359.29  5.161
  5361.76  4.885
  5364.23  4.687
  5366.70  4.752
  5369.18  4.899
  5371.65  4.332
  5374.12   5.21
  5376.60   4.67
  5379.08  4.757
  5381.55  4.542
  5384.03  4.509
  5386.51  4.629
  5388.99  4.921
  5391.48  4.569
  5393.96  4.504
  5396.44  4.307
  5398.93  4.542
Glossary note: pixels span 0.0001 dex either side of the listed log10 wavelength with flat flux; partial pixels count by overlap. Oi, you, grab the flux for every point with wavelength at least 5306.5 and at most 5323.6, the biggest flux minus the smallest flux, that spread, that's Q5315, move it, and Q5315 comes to 0.383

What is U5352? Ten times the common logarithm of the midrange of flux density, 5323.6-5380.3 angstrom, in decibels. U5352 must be 6.85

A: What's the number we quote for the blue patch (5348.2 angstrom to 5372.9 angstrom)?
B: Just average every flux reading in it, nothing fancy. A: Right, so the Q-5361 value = 4.87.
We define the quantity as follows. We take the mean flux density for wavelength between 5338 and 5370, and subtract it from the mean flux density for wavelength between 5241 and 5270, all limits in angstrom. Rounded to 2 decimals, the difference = -0.17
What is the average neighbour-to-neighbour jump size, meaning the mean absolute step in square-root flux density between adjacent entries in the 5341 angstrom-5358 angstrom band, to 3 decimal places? 0.038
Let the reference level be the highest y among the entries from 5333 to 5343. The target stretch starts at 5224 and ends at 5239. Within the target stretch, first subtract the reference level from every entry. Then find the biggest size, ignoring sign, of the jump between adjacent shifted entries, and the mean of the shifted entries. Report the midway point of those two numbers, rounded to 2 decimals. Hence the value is 0.38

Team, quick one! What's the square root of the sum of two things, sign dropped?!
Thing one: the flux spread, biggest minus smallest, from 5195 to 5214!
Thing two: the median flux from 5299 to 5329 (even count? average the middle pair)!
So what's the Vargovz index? 2.40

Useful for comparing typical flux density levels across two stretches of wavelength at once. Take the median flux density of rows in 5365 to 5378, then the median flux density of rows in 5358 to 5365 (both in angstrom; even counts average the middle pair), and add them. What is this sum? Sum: 9.6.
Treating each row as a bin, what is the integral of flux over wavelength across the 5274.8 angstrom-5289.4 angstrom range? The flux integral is 70.1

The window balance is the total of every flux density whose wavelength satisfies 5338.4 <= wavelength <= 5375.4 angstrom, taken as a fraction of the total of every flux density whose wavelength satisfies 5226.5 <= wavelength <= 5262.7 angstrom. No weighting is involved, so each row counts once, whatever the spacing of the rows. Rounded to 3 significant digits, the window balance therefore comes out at 1.01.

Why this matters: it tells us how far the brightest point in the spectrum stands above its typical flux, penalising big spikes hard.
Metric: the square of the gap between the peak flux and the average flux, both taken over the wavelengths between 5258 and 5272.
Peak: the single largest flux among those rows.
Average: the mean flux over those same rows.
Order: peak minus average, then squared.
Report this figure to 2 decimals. 0.22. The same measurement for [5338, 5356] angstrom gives 0.02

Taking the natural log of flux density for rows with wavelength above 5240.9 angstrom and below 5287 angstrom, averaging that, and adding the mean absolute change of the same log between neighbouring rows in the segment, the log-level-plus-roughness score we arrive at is 1.61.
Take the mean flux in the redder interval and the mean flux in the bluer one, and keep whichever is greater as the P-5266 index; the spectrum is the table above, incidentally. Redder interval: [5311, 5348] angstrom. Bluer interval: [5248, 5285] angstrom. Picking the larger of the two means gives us 4.74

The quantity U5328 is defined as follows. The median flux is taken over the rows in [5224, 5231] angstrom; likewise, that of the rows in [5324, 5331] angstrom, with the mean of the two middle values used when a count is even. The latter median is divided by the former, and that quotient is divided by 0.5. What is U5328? 1.94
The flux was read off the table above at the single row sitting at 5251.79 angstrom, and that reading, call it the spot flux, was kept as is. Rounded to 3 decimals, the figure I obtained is 4.283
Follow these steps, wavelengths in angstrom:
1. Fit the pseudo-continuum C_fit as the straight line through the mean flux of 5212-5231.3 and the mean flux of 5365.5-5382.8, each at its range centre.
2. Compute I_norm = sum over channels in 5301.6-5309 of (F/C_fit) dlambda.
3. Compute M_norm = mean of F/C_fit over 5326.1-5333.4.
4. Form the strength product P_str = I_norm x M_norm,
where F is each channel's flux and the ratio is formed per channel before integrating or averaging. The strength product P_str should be 7.2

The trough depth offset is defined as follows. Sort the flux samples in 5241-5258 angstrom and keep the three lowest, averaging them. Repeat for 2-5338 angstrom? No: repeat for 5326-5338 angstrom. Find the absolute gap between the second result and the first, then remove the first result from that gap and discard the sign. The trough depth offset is 4.49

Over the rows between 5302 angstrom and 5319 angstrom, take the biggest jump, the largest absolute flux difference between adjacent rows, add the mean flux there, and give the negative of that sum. -5.14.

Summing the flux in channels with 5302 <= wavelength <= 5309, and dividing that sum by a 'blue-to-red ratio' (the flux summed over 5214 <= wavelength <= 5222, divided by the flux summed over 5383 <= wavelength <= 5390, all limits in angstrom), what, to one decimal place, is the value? 13.7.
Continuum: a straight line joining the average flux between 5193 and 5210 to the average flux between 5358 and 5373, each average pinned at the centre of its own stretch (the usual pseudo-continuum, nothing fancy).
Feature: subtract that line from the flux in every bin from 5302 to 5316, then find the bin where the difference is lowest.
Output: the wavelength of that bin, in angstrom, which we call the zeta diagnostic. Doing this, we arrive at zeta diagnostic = 5315.05 angstrom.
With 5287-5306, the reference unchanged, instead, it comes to 5300.39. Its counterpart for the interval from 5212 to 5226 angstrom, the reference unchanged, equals 5225.26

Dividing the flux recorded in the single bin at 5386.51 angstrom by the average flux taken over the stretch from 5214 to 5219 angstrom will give 0.93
